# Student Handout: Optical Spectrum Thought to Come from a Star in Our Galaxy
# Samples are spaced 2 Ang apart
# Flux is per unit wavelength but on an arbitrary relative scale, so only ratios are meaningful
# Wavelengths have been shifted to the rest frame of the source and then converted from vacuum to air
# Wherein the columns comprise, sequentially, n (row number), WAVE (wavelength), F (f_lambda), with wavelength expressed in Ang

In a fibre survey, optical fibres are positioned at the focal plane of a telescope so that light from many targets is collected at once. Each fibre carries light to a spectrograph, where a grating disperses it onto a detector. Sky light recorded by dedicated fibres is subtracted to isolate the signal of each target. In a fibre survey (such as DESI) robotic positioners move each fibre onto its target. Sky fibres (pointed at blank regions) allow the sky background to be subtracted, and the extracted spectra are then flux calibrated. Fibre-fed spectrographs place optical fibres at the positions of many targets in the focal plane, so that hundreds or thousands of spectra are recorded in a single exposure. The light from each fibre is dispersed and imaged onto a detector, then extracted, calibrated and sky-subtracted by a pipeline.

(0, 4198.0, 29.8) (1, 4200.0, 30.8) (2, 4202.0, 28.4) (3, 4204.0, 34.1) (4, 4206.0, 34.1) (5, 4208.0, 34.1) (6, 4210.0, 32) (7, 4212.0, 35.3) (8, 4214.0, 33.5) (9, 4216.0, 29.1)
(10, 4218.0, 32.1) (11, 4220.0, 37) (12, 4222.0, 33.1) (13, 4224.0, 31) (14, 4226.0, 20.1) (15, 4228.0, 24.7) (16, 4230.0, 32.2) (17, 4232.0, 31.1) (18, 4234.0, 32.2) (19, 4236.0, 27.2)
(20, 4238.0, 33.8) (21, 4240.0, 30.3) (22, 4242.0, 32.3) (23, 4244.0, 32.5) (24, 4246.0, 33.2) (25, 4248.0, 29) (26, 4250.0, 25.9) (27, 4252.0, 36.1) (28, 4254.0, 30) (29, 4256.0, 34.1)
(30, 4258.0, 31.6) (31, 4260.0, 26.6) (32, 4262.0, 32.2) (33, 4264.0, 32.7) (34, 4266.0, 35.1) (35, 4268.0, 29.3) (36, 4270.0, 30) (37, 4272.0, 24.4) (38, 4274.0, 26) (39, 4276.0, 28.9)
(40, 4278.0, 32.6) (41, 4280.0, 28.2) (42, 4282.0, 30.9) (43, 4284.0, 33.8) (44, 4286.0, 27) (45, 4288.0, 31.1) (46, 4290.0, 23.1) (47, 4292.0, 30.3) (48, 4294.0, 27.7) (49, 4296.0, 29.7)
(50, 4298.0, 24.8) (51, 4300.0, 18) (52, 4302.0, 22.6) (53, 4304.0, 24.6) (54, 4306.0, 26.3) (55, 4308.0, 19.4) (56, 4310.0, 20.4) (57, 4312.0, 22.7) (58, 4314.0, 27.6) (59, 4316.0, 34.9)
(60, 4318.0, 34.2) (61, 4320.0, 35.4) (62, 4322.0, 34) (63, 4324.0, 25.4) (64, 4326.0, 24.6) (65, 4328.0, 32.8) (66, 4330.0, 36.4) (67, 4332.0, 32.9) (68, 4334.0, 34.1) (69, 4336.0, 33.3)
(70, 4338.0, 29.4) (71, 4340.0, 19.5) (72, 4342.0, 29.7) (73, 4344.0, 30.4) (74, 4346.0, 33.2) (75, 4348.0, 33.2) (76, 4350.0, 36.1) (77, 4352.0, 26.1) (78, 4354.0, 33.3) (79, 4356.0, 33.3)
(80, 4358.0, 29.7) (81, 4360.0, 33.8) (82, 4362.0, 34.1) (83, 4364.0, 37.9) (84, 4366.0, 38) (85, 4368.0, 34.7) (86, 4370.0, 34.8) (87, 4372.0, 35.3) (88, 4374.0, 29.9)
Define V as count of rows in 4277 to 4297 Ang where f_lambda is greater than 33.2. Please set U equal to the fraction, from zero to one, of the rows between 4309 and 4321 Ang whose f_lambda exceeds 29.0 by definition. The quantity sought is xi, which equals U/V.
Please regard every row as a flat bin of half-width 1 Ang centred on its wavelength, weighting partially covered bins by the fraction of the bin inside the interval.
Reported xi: 0.5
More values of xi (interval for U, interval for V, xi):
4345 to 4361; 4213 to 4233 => 0.4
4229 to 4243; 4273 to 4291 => 0.9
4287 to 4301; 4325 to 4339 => 0.1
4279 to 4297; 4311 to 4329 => 0.1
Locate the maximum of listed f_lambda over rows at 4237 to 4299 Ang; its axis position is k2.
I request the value 4252.0 Ang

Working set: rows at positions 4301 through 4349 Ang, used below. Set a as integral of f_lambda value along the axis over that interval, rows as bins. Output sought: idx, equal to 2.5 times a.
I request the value 3485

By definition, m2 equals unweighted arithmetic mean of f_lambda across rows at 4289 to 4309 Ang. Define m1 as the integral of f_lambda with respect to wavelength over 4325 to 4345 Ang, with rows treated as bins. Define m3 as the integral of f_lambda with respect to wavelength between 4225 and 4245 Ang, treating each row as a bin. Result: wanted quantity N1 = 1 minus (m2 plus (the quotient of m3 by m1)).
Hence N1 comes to -24.6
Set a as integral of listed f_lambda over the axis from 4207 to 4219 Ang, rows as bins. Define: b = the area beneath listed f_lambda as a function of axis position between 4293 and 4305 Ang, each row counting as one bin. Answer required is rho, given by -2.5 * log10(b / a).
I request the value 0.31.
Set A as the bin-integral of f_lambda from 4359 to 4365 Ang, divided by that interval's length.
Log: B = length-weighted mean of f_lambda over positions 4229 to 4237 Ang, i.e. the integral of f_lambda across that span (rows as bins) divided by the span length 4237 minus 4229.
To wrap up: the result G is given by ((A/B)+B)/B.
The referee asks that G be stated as 1.04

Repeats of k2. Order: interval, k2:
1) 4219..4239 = 4220.0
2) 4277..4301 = 4284.0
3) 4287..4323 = 4320.0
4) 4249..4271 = 4252.0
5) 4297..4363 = 4330.0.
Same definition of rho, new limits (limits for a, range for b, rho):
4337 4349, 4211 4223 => -0.14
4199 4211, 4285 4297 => 0.15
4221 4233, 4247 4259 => -0.09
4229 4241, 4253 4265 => 0.00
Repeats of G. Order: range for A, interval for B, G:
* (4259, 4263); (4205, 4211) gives 1.03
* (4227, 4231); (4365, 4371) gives 1.02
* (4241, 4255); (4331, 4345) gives 1.03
